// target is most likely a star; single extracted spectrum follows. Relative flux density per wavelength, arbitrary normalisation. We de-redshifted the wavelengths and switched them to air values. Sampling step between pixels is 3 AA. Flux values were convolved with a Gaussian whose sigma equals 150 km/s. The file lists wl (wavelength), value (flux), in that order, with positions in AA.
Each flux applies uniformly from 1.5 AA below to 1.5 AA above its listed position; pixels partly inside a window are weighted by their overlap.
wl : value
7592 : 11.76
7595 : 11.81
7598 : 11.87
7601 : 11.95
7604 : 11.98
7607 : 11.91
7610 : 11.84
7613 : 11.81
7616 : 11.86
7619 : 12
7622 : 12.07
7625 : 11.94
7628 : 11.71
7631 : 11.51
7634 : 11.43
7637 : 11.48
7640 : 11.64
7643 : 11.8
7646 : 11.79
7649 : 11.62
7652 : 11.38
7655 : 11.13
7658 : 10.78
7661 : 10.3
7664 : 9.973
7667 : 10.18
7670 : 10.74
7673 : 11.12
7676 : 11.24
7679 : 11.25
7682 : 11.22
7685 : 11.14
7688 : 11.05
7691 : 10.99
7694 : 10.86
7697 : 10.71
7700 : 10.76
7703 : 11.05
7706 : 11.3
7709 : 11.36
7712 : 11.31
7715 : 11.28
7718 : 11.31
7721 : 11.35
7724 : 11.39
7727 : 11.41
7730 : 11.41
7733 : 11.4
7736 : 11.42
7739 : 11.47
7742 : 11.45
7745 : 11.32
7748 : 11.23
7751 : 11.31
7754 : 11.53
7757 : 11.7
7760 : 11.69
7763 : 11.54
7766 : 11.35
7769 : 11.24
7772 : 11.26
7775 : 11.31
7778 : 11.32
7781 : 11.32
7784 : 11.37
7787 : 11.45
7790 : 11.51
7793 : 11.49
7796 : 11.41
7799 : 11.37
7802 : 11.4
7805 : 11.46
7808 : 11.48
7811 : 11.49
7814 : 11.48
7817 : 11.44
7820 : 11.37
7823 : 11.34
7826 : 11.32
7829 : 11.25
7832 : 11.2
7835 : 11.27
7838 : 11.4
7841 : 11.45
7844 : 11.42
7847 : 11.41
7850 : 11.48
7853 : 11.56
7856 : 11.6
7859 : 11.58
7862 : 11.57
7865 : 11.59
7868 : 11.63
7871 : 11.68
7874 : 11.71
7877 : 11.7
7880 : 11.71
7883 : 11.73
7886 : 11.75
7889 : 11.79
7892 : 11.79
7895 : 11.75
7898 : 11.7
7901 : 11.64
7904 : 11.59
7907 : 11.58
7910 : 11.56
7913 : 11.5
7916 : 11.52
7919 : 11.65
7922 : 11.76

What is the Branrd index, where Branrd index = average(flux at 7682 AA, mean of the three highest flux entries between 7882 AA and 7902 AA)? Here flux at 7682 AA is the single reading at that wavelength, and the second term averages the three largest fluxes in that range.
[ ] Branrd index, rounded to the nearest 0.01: 11.50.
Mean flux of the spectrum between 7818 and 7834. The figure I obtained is 11.3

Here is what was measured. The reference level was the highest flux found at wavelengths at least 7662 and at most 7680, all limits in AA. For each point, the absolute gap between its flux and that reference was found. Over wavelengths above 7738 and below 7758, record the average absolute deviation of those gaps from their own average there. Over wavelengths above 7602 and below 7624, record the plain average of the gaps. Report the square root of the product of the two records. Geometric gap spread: 0.28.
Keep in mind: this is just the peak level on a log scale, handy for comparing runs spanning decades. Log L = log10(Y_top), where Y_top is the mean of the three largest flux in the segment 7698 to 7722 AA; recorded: 1.05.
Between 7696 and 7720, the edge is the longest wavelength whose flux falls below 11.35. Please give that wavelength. 7718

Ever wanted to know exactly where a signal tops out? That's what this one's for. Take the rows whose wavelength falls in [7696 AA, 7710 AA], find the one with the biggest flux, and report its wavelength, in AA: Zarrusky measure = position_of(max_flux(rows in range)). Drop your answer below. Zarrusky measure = 7709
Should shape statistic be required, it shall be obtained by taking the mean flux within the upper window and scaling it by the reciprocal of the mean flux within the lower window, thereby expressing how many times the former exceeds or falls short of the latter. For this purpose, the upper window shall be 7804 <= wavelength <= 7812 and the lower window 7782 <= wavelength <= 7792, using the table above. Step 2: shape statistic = 1.00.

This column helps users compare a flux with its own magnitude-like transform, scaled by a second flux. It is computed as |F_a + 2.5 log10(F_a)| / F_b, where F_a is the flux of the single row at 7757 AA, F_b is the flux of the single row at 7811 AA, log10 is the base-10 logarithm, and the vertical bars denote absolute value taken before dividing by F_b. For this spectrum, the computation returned 1.25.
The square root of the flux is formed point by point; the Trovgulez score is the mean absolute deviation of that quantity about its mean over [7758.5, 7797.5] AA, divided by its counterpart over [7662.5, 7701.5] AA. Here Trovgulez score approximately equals 0.33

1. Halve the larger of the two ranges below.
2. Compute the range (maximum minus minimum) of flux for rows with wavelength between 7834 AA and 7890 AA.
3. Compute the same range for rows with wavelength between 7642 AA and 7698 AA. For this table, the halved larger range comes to 0.91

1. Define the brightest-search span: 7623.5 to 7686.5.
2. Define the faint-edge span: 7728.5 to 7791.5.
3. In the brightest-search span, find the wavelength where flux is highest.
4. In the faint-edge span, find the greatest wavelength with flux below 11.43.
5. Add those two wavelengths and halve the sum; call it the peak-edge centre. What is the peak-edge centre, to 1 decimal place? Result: 7704.5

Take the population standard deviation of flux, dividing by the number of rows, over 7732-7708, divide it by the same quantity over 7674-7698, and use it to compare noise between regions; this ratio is 0.25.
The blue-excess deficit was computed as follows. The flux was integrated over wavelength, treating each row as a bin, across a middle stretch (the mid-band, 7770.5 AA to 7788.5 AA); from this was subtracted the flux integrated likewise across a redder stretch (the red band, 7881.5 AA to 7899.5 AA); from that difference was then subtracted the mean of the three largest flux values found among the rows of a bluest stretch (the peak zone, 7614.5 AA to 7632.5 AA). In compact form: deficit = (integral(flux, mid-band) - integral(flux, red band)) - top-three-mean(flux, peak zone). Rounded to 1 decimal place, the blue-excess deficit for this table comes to -19.4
